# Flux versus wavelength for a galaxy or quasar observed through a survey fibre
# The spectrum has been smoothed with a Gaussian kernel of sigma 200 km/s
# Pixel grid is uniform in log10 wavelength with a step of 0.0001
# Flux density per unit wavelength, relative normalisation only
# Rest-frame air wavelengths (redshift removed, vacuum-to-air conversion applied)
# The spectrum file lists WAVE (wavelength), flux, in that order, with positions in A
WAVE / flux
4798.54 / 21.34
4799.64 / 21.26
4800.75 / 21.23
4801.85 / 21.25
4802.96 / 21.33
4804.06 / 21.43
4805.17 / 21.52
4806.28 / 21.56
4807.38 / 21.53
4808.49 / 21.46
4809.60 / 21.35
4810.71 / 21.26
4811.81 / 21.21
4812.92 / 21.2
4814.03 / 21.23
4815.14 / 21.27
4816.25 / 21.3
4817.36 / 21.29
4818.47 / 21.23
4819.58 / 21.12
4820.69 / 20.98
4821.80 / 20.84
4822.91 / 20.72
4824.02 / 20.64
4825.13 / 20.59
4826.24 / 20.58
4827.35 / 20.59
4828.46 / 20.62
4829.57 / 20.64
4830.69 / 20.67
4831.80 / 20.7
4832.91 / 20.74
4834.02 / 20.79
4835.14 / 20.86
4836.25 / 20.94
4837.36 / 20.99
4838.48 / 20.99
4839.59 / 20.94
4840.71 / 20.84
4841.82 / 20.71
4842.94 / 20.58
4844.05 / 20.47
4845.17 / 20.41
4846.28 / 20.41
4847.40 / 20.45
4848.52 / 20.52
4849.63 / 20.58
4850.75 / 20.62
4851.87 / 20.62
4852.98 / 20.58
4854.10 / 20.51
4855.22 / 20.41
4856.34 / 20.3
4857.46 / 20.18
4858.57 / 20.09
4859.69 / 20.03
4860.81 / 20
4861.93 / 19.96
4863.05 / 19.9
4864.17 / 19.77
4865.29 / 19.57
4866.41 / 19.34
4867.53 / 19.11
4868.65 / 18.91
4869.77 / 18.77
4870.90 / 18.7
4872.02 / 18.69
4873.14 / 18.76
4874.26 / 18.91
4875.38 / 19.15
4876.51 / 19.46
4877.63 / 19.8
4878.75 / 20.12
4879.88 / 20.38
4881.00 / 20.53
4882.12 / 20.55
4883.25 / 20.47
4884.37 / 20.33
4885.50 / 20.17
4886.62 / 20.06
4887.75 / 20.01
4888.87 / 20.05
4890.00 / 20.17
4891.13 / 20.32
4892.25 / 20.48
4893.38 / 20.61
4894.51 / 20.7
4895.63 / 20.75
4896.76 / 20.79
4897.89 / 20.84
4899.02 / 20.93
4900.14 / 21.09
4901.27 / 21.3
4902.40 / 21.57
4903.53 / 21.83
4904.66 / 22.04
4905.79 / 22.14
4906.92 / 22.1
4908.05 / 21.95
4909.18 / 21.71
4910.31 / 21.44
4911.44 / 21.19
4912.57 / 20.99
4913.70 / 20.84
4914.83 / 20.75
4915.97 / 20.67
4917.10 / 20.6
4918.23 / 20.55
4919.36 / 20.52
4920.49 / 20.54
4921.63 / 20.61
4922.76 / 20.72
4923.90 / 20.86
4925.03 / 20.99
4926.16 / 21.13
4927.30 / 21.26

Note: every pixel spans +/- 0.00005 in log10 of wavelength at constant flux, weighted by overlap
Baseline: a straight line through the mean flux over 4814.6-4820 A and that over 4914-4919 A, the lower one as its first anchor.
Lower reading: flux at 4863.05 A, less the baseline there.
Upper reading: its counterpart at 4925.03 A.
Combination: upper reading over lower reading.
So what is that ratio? -0.4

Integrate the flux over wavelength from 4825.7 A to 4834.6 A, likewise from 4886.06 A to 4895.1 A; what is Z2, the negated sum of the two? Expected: -367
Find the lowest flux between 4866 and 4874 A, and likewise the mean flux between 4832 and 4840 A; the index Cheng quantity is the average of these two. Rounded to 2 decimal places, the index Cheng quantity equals 19.79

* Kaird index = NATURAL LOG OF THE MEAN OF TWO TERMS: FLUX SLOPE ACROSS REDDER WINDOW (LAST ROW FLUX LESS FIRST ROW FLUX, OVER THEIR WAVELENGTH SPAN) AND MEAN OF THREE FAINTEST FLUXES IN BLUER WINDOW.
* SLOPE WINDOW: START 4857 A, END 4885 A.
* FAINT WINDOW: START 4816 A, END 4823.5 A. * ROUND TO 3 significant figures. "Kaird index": 2.34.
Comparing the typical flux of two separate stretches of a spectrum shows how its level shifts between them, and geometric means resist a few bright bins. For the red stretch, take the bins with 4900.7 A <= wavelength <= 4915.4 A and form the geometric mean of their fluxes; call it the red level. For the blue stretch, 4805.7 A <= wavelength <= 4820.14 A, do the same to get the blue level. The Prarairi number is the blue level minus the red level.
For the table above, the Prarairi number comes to -0.21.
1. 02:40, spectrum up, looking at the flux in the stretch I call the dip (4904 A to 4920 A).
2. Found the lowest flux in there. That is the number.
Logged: 20.52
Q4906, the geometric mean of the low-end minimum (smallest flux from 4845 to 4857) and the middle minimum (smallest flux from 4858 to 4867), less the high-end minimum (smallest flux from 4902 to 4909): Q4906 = -1.8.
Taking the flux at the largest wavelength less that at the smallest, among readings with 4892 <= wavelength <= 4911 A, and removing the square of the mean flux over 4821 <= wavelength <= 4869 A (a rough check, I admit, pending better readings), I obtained -416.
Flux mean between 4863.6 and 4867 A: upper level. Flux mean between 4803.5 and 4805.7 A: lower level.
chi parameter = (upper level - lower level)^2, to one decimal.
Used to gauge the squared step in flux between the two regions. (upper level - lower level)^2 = 3.7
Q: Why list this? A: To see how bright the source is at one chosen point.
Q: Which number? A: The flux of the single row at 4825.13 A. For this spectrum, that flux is 20.59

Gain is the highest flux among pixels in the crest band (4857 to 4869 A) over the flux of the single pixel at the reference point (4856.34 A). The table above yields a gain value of 0.99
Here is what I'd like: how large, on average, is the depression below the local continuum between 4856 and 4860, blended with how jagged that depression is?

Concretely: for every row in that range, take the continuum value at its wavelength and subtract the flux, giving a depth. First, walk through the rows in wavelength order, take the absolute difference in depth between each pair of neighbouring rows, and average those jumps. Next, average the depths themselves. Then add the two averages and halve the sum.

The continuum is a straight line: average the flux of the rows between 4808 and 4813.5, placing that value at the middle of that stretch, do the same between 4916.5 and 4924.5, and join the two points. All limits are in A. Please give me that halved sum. 0.5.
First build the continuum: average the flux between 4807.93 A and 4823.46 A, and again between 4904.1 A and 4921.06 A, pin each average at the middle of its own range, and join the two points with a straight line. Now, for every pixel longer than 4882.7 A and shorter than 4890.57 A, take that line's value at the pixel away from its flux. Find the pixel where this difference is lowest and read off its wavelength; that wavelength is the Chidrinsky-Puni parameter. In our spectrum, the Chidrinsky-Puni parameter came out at 4887.75 A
